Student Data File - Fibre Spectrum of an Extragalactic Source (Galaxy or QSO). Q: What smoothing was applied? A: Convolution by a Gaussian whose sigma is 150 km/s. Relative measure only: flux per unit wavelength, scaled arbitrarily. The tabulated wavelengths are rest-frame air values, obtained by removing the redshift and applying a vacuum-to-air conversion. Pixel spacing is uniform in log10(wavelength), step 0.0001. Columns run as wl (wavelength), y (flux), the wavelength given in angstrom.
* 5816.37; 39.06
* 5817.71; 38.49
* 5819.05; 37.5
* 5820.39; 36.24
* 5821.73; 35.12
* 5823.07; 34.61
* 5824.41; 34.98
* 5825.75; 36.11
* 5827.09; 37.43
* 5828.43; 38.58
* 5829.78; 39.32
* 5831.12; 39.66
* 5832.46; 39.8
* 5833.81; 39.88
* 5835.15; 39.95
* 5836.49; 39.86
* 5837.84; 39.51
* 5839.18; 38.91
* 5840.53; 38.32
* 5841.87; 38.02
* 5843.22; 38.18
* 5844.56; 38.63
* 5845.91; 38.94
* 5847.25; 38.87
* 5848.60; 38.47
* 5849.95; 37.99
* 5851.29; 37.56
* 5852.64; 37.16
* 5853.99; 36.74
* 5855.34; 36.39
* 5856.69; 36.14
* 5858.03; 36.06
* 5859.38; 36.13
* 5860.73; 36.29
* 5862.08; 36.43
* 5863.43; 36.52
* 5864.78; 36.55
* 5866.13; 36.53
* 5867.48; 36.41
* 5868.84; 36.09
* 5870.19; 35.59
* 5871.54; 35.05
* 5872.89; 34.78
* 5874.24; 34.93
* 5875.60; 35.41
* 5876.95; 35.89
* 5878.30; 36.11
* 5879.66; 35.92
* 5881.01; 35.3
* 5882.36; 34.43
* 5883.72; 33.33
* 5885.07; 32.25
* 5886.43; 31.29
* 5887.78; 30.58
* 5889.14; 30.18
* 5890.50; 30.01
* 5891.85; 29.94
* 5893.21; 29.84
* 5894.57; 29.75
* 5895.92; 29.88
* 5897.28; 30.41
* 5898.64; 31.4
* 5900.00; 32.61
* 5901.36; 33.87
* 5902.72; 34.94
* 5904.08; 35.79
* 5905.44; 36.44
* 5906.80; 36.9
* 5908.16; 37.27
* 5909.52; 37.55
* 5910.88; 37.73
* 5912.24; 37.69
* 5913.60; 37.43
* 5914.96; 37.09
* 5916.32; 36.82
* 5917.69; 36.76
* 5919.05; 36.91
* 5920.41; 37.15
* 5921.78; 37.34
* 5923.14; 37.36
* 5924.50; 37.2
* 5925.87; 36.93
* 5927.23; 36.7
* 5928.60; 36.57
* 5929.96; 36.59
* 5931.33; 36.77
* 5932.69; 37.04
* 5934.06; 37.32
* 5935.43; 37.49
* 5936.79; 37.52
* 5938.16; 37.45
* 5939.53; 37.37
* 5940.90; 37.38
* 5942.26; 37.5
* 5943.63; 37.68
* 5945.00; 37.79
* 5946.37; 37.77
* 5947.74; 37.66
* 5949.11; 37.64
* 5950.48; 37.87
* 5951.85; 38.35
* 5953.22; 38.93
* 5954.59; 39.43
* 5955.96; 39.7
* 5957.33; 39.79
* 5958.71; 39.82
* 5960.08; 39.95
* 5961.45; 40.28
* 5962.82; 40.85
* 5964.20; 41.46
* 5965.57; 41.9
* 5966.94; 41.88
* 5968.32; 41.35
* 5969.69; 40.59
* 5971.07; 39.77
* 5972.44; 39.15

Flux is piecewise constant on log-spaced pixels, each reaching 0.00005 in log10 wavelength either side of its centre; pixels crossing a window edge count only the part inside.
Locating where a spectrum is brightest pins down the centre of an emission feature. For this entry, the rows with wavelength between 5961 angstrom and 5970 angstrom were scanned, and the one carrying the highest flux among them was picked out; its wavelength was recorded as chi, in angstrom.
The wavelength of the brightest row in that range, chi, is 5965.57 angstrom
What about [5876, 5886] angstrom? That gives 5878.30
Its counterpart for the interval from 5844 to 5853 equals 5845.91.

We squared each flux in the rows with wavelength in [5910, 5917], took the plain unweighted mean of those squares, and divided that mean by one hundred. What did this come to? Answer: 14.0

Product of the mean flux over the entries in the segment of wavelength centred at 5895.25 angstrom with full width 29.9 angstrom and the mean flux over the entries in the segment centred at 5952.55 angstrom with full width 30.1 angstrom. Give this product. 1284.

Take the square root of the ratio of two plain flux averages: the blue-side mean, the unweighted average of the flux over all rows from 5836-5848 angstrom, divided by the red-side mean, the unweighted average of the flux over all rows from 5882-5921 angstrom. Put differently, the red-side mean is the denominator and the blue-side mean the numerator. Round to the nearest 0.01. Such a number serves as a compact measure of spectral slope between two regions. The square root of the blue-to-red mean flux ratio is 1.07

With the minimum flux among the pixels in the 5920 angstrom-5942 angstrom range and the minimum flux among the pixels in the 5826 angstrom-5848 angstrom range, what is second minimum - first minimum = 1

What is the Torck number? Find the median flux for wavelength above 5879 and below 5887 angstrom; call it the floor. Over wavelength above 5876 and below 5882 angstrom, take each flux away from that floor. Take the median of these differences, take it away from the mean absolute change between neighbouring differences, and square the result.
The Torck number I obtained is 6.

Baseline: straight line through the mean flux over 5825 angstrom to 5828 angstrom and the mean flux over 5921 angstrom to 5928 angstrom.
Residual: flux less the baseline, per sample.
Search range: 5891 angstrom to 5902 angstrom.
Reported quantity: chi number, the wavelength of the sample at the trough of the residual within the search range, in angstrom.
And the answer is 5894.57 angstrom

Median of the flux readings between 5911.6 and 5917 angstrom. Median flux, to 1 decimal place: 37.3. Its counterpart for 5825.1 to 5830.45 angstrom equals 38.0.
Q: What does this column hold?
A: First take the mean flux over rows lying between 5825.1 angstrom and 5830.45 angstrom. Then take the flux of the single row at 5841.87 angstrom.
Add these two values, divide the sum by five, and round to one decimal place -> 15.2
